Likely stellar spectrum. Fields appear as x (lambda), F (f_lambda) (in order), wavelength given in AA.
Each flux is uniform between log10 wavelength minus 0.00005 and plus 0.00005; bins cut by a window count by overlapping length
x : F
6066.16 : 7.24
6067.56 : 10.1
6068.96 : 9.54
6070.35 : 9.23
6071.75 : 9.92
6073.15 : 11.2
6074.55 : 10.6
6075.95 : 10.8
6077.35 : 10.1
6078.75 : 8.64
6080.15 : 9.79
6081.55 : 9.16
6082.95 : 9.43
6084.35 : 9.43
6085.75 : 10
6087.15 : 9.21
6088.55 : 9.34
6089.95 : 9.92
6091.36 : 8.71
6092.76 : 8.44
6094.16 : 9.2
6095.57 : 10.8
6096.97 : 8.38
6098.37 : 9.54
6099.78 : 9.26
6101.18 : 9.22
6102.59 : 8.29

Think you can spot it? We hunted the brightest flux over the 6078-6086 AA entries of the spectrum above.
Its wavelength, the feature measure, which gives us 6085.75 AA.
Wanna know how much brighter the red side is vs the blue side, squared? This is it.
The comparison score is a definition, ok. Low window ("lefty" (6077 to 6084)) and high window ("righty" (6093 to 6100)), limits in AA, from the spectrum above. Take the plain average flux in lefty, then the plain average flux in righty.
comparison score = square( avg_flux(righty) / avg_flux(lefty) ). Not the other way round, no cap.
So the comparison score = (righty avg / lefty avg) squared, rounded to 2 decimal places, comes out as 1.00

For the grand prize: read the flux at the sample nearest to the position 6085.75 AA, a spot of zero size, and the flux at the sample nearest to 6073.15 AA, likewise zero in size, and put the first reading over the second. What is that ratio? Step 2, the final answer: 0.89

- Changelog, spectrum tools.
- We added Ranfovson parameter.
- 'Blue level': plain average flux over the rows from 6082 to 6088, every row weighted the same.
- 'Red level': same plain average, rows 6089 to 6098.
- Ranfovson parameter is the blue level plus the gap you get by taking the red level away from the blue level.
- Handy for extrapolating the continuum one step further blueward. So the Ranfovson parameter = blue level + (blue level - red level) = 9.8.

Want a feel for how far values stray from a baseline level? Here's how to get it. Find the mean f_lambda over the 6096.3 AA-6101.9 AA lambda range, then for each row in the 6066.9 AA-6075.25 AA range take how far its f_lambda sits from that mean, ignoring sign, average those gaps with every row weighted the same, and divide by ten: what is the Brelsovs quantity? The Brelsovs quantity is 0.100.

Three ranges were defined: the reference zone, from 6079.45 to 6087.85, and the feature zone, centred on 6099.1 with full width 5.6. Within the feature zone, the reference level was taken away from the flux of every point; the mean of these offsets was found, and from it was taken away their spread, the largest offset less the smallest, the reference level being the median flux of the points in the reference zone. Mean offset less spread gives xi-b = -1.5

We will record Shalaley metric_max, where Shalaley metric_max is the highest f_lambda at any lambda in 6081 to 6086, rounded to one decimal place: 10.0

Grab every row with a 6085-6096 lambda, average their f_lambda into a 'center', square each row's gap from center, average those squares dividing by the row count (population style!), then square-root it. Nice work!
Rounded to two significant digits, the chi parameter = 0.71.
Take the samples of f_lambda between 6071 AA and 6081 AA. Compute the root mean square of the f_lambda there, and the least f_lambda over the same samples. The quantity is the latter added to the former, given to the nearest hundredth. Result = 18.82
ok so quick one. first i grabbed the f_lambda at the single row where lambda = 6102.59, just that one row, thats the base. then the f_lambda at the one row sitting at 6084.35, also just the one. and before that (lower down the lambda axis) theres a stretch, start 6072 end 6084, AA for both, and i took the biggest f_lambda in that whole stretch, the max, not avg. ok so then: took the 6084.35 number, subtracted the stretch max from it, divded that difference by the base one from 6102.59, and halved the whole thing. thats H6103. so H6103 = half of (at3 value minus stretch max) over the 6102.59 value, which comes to -0.11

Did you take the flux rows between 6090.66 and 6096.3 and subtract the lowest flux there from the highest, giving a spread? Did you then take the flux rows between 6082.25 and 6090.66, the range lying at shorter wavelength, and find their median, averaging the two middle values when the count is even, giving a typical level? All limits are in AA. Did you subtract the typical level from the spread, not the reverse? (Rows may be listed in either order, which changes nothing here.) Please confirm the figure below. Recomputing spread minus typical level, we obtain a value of -7.1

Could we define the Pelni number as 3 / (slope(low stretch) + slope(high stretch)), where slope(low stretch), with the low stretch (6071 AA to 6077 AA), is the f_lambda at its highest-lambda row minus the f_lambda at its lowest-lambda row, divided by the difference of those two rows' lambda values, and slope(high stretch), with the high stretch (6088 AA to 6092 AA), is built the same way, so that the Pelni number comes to -204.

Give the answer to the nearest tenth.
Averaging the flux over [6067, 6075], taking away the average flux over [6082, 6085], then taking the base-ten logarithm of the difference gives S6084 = -0.2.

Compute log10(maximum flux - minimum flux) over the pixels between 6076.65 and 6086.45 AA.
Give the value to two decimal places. 0.16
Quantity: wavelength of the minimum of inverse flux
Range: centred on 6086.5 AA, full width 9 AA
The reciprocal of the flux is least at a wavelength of 6085.75 AA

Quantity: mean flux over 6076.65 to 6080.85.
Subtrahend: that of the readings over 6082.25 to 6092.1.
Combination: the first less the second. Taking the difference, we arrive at 0.08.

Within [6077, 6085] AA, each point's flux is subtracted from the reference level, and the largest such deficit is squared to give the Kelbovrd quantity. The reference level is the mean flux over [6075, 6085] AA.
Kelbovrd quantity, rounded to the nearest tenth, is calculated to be 1.0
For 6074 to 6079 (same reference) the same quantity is 1.0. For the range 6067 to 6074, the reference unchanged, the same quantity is 0.2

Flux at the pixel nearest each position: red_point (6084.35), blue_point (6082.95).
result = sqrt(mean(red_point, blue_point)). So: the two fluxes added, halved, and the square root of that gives 3.07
